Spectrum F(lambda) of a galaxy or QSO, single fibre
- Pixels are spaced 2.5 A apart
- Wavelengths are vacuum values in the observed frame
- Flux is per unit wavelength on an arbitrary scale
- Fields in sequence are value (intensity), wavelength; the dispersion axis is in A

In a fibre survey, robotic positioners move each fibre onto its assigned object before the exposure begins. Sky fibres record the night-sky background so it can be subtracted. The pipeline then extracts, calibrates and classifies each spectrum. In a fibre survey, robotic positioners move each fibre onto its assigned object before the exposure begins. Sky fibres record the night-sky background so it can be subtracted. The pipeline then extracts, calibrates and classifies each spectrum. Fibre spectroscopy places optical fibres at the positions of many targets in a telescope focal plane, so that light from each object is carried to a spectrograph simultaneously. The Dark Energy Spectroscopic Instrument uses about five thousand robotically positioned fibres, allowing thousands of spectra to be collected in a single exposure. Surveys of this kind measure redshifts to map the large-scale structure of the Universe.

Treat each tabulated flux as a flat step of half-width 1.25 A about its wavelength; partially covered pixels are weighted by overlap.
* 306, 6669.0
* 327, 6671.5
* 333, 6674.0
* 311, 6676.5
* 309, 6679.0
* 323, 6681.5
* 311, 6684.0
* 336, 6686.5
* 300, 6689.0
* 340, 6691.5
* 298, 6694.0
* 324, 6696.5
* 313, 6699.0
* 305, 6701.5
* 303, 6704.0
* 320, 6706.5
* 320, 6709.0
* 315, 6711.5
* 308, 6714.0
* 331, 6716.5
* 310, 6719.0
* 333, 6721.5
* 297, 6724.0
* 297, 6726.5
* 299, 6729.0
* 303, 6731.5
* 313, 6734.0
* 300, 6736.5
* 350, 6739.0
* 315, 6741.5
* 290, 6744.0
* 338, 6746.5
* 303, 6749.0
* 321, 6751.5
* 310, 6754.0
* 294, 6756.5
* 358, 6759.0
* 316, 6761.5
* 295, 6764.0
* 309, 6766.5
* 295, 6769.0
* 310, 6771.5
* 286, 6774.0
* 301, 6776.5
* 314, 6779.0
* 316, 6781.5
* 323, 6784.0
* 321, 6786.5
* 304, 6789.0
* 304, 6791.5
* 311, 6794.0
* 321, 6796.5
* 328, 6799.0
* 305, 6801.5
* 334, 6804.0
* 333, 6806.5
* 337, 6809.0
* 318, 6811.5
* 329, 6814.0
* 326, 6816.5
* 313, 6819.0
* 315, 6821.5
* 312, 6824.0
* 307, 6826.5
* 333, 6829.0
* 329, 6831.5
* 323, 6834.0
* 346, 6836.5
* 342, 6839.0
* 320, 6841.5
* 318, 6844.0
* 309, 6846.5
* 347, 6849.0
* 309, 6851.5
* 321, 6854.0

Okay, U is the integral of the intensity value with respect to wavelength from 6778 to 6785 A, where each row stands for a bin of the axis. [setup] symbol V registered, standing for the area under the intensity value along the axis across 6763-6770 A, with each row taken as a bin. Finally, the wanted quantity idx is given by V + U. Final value 4323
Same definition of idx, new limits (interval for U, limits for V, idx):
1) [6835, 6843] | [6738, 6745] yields 4908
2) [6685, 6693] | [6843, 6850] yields 4861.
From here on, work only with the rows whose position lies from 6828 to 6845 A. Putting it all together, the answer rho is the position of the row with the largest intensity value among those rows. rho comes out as 6836.5 A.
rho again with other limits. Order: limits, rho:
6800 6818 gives 6809.0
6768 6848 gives 6836.5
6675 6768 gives 6759.0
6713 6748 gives 6739.0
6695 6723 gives 6721.5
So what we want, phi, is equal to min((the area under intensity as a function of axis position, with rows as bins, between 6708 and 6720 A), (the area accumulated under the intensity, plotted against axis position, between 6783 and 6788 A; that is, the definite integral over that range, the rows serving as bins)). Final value 1605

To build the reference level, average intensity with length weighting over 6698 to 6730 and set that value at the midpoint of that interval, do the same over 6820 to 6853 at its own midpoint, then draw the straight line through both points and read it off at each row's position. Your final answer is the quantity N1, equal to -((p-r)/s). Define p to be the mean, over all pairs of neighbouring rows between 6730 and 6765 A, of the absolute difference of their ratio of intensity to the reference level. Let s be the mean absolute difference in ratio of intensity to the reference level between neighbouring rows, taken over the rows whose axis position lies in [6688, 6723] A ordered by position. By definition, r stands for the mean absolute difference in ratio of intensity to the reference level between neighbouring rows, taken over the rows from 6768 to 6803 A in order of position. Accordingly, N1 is -1.1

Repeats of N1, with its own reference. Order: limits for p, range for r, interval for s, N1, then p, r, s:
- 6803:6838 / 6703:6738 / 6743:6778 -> 0.1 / 0.029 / 0.040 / 0.082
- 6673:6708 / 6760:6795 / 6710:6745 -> -0.5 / 0.064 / 0.037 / 0.061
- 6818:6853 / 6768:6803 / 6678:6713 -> -0.2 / 0.043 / 0.034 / 0.059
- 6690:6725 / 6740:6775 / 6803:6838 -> 1.0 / 0.055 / 0.085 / 0.029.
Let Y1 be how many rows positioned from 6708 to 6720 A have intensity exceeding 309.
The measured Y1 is 4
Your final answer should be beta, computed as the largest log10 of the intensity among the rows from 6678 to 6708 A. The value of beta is 2.53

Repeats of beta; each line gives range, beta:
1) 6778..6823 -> 2.53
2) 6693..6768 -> 2.55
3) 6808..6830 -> 2.53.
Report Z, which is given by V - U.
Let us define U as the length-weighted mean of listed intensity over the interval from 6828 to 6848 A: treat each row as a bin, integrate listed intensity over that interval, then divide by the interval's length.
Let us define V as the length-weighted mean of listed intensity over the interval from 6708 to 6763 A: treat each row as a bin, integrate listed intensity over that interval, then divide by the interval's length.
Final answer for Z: -13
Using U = 328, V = 314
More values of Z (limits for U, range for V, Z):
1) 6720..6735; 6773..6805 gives 6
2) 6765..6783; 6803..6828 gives 18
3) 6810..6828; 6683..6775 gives -5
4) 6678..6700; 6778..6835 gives 3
